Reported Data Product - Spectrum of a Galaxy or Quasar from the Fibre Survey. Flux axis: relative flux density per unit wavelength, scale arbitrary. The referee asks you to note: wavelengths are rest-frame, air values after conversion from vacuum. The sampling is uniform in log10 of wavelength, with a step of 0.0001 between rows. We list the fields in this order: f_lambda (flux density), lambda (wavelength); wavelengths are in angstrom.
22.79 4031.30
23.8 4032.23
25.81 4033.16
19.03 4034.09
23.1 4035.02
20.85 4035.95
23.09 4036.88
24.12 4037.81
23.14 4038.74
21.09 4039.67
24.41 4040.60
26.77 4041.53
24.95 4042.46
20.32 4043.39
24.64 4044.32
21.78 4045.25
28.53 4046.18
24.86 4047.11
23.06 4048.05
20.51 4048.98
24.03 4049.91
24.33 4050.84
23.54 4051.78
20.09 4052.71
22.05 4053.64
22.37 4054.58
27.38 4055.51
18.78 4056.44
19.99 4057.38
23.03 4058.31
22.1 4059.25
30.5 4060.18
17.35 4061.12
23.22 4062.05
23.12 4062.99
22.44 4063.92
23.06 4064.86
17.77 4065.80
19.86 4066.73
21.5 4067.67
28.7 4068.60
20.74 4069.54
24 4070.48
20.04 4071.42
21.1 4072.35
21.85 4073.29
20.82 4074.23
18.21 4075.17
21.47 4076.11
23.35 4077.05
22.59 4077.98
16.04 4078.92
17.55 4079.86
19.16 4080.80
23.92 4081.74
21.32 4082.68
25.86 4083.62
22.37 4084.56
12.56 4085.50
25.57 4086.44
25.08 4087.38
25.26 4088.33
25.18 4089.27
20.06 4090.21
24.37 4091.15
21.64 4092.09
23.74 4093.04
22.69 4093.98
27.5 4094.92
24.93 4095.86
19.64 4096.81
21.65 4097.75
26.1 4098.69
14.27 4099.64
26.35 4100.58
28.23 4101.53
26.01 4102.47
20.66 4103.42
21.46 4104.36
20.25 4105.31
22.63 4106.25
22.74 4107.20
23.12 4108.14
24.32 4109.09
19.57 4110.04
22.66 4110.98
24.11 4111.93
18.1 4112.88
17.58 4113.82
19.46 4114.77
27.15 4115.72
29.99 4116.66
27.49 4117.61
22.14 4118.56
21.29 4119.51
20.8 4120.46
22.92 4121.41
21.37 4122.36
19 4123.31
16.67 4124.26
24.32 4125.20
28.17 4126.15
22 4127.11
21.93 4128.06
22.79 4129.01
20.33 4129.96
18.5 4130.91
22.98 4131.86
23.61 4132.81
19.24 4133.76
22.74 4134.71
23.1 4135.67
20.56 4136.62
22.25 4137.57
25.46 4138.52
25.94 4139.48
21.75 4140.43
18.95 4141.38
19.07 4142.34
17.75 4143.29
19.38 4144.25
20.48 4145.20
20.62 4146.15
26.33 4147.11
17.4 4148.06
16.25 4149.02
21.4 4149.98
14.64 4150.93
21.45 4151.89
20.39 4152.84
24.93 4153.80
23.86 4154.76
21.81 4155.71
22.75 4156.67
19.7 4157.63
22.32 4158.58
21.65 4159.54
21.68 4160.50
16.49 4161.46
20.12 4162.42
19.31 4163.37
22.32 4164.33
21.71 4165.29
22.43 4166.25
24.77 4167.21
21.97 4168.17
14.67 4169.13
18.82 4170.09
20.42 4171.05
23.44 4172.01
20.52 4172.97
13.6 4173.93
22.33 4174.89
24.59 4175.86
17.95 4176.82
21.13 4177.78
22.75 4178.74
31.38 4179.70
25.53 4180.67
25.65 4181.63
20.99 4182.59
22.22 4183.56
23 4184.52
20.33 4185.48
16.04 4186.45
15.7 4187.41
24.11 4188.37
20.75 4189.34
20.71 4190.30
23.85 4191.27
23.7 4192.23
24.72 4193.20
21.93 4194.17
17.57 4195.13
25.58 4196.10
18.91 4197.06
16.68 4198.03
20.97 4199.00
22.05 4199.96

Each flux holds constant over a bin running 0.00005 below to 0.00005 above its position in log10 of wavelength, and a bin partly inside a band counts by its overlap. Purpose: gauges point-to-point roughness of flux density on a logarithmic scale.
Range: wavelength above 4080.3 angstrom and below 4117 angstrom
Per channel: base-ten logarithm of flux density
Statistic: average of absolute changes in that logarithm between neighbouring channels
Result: 0.076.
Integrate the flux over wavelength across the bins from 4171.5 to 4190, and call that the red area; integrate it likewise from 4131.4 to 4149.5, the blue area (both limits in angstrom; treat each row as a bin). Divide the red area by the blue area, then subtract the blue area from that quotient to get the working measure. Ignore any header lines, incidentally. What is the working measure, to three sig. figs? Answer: -384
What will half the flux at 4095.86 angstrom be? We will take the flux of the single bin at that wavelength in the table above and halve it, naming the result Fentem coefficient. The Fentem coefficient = 12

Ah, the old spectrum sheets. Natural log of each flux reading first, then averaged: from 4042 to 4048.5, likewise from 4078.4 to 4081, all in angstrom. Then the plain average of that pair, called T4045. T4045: 3.02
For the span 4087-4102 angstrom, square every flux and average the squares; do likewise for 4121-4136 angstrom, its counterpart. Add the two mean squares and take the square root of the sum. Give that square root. 32.4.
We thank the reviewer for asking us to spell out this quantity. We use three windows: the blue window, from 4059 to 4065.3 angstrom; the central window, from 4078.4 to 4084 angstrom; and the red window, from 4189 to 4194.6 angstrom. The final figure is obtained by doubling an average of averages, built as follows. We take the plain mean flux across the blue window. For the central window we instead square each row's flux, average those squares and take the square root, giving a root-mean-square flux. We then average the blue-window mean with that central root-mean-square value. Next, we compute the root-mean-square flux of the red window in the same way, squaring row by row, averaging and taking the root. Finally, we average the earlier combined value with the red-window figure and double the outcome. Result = 44.7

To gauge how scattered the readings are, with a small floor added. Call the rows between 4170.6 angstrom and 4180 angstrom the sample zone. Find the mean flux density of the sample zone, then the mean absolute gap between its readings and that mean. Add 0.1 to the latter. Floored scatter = 3.19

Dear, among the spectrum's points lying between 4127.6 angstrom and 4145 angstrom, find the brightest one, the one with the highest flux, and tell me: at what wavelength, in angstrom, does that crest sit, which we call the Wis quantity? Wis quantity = 4139.48 angstrom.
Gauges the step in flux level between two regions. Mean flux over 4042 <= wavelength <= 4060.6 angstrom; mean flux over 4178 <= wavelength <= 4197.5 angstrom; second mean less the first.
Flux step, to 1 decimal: -1.1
